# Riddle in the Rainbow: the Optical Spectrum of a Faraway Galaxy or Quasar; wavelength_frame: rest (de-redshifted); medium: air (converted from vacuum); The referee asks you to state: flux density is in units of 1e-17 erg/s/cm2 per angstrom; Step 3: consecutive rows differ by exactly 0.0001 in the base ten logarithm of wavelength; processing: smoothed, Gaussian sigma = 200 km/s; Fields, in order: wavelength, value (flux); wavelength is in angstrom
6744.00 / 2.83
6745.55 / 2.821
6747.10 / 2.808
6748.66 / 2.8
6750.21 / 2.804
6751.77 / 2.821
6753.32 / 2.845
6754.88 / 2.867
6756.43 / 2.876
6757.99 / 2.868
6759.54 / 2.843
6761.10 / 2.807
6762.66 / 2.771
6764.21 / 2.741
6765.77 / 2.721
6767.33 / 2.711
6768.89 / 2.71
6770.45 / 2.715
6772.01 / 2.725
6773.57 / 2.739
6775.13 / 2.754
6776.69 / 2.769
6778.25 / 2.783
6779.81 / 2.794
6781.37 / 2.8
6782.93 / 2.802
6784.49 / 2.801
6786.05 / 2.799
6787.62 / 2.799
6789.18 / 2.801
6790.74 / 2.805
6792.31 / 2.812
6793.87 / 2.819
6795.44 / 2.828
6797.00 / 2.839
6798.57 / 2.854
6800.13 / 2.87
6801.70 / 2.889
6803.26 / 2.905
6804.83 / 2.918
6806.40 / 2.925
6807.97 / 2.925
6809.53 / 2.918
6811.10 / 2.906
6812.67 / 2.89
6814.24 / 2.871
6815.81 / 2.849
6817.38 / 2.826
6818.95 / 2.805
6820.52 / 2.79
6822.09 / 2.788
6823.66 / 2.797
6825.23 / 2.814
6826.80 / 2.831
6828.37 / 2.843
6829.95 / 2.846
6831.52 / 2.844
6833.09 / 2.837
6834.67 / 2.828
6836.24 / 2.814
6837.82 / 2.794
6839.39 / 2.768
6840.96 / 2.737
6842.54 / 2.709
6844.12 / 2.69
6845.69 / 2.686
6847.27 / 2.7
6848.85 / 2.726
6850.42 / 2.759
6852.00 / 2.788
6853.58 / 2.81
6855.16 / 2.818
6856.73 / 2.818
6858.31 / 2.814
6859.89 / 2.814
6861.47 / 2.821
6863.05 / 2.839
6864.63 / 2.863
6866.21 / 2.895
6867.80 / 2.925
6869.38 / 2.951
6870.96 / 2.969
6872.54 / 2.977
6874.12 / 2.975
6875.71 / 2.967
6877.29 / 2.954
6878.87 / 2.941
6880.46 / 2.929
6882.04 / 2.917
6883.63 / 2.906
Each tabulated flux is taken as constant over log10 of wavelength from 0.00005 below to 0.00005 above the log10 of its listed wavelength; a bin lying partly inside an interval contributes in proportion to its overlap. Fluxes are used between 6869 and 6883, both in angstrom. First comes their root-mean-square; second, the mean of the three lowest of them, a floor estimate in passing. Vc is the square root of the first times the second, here 2.94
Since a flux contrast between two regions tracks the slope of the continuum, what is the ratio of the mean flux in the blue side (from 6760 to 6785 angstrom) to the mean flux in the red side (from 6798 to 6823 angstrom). 0.96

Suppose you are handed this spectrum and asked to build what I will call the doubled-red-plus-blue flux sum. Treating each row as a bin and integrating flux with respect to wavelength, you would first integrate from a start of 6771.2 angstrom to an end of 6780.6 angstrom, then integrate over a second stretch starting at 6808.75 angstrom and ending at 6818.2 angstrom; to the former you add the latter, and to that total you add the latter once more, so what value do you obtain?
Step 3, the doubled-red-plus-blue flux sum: 80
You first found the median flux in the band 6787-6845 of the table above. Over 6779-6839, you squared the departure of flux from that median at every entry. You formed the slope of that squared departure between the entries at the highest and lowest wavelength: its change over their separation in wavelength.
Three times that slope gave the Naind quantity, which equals 0.0000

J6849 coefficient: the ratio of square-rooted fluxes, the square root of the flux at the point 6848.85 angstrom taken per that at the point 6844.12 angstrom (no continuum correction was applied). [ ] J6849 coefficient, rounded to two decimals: 1.01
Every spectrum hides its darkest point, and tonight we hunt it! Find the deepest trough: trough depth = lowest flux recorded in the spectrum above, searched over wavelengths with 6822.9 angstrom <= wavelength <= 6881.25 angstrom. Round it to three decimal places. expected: 2.686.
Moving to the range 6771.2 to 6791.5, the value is 2.725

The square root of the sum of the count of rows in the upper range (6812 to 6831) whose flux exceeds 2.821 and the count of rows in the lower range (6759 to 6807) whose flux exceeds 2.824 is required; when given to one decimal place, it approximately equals 4.0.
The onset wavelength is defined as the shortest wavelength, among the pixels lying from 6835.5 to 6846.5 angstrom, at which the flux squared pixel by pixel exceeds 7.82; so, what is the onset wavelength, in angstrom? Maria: 6836.24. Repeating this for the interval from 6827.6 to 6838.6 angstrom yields 6828.37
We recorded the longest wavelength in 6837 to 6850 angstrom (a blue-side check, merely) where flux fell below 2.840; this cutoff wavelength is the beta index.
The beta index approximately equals 6848.85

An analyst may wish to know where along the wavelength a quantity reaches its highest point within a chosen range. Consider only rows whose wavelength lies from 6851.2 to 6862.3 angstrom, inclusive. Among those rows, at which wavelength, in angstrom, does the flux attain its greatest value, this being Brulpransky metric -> 6861.47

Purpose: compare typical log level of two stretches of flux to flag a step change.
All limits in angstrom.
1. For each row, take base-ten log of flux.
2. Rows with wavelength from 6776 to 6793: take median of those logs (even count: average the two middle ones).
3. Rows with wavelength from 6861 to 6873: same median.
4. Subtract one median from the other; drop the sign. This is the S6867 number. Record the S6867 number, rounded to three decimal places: 0.017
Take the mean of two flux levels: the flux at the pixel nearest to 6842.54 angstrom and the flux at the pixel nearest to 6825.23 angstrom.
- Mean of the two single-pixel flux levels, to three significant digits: 2.76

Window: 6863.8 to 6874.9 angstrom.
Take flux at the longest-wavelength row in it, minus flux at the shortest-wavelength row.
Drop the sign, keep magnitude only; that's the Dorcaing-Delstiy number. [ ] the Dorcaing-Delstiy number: 0.11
